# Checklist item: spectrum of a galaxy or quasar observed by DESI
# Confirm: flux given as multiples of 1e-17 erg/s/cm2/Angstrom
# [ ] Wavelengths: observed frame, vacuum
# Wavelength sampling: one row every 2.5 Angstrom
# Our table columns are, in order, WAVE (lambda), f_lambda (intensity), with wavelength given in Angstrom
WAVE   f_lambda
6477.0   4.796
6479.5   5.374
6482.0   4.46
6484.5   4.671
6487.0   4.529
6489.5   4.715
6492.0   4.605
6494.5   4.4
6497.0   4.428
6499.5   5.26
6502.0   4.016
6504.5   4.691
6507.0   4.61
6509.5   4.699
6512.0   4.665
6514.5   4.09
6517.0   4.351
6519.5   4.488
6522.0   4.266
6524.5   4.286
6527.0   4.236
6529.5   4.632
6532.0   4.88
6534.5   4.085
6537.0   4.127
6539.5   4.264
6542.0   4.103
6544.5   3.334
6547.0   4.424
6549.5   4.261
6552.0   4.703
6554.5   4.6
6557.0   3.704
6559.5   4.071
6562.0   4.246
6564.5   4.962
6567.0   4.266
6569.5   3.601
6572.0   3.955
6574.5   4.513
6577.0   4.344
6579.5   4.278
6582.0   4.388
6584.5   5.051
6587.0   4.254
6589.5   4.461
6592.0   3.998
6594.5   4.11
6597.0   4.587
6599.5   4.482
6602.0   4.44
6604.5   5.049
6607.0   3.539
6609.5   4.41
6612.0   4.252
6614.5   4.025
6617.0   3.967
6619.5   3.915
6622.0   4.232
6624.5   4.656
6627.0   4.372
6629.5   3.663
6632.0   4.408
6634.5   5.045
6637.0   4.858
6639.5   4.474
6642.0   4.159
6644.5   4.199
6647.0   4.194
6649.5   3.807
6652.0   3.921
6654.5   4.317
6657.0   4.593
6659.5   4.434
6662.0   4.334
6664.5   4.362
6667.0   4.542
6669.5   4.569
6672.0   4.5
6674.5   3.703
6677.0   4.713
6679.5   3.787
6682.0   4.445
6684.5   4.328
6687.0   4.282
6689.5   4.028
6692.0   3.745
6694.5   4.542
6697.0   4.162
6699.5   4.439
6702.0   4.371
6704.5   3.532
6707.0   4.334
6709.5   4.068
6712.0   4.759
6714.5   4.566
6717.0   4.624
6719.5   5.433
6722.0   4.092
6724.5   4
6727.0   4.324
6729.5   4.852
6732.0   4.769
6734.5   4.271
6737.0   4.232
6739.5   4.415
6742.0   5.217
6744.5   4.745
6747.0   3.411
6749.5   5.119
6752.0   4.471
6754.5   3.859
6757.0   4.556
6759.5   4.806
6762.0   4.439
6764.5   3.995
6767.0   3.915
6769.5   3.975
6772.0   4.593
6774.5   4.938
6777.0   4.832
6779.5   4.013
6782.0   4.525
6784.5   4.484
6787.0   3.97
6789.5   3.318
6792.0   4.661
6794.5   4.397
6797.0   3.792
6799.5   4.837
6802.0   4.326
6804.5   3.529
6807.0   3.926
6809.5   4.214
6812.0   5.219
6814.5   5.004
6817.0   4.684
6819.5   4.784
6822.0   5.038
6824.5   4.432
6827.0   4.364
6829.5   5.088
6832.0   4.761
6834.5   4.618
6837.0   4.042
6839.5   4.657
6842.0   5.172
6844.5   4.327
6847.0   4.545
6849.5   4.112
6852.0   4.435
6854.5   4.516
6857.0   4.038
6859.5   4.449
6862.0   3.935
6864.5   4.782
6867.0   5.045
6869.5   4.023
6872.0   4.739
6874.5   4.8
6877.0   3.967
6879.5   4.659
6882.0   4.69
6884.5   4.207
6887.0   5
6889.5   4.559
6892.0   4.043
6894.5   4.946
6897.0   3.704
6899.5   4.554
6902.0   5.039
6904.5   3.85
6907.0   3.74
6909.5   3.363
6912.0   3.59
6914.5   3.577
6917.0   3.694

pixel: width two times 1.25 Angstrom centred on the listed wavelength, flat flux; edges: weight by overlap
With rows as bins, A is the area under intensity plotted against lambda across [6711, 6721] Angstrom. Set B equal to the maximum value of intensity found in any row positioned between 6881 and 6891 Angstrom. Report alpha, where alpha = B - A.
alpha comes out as -43.3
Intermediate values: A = 48.3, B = 5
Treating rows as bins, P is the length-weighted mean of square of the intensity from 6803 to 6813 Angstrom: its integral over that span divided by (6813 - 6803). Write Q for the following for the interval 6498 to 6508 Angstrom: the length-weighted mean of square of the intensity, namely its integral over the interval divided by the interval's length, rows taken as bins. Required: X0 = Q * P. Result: 391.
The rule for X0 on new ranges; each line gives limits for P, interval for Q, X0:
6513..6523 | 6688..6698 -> 317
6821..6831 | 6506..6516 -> 457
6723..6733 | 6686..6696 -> 347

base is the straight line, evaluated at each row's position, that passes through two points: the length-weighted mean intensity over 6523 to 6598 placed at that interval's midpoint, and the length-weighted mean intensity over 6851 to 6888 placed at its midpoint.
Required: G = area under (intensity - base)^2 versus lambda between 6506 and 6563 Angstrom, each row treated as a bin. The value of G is 6.8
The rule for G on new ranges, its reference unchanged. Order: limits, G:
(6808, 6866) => 8.7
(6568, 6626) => 7.9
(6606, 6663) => 7.3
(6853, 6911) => 14.2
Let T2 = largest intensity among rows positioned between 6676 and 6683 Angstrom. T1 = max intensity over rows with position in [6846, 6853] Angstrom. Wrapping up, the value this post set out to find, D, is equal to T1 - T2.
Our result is -0.17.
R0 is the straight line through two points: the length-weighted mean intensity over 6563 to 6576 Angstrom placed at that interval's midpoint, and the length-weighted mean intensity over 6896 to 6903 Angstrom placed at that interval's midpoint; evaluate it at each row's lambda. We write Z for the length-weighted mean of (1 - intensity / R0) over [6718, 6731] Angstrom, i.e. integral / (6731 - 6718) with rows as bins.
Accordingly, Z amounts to -0.05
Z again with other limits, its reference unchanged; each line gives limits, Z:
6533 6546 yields 0.06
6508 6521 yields -0.05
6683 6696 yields 0.03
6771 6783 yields -0.05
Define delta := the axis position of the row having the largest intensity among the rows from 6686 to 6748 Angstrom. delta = 6719.5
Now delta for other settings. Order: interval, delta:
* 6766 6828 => 6812.0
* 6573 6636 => 6584.5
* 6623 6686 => 6634.5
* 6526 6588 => 6584.5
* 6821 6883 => 6842.0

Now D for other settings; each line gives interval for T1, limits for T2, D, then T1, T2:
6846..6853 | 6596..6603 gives -0.04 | 4.545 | 4.587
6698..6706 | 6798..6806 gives -0.40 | 4.439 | 4.837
